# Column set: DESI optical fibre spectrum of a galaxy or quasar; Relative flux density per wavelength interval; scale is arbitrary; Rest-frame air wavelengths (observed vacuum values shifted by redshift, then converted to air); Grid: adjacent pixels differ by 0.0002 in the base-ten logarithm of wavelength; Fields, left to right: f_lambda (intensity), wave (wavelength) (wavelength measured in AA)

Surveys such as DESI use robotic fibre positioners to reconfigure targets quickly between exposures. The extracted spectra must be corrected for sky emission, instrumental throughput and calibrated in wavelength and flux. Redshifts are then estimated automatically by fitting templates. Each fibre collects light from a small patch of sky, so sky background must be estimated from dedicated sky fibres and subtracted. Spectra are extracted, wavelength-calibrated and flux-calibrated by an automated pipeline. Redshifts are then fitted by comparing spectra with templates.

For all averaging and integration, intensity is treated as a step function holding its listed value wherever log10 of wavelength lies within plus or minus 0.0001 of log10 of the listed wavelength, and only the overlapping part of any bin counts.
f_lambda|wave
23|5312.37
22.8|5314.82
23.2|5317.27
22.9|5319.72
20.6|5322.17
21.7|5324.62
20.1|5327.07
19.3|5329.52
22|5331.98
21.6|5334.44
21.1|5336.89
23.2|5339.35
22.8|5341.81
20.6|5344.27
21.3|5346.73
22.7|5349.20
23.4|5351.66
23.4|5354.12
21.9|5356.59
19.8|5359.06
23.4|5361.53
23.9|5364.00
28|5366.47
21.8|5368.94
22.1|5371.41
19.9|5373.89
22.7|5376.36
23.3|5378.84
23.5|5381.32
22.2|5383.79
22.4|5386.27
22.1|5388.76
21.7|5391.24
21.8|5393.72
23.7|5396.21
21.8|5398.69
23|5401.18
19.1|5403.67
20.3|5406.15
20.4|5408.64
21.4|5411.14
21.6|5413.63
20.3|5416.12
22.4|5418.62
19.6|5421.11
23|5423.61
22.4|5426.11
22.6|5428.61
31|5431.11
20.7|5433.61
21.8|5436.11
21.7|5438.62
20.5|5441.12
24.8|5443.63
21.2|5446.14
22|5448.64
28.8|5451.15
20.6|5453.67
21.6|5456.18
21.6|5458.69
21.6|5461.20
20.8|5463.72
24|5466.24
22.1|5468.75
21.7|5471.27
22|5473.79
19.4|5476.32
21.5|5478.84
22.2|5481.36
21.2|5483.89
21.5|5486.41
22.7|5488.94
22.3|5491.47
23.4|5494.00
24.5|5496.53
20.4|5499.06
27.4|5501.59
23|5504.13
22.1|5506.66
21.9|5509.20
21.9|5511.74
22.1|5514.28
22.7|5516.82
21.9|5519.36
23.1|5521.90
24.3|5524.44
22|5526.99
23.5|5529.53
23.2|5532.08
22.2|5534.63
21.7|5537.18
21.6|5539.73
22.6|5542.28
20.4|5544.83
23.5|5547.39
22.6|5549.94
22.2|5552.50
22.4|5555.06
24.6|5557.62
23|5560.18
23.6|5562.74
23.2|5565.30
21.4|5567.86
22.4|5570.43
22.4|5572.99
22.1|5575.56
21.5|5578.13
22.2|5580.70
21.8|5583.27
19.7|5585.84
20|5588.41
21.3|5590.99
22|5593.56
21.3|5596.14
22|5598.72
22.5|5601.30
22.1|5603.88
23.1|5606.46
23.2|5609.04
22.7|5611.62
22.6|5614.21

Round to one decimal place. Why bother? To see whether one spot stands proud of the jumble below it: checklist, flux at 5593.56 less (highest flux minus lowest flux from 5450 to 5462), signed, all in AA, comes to 13.8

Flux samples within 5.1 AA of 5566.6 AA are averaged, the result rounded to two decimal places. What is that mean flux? 22.65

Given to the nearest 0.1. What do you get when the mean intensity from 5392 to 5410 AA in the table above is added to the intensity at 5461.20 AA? 43.0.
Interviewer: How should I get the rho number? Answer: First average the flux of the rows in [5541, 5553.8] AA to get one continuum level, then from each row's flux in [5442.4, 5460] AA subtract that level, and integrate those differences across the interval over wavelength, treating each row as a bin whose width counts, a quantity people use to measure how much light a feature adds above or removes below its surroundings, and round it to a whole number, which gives 12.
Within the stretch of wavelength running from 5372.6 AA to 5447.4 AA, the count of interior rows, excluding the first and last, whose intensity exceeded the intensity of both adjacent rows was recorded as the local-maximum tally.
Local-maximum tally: 10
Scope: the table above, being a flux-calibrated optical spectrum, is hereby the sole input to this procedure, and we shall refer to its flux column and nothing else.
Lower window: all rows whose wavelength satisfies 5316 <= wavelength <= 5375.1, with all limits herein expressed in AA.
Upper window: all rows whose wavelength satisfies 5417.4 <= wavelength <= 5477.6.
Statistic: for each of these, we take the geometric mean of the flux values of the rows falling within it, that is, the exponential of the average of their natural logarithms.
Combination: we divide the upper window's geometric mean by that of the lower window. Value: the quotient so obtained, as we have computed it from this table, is 1.01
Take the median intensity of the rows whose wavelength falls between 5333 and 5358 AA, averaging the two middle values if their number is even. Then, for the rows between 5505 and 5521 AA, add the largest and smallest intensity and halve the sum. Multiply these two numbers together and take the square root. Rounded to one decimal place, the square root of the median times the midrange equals 22.3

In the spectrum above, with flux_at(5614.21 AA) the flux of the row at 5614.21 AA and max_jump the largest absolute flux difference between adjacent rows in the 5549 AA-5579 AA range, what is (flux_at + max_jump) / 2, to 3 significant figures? 12.4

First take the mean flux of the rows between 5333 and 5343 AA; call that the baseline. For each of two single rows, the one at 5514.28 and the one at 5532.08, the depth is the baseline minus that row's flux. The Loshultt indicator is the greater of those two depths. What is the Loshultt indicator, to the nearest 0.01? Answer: 0.07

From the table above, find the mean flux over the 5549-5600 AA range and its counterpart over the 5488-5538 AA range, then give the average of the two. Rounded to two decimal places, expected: 22.45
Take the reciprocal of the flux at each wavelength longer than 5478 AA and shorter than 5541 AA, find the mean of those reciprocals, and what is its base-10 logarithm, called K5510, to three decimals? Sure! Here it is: -1.352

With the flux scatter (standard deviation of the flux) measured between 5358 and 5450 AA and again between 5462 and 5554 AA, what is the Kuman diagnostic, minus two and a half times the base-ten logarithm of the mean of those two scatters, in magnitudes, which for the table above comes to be -0.6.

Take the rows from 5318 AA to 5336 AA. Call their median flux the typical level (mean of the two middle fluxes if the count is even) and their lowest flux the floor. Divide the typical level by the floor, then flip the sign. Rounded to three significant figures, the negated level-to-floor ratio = -1.12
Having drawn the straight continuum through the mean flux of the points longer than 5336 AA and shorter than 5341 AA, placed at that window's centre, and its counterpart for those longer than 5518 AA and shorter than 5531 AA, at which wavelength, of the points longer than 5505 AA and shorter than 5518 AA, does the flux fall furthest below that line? 5511.74 AA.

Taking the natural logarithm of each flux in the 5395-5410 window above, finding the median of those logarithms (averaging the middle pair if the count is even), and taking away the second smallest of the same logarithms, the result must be 0.038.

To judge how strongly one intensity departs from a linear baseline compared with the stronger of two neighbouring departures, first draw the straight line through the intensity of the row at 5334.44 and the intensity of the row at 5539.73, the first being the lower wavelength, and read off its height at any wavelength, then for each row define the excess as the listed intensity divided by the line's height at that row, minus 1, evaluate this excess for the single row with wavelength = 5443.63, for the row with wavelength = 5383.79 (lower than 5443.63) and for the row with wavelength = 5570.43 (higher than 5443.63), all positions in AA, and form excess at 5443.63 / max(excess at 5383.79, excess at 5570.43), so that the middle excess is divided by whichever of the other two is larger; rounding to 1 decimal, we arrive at 4.0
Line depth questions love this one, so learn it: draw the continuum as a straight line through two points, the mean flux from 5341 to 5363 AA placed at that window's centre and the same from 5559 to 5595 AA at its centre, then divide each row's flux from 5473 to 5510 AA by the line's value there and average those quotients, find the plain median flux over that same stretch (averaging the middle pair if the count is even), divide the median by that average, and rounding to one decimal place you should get 21.7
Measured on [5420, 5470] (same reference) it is 21.2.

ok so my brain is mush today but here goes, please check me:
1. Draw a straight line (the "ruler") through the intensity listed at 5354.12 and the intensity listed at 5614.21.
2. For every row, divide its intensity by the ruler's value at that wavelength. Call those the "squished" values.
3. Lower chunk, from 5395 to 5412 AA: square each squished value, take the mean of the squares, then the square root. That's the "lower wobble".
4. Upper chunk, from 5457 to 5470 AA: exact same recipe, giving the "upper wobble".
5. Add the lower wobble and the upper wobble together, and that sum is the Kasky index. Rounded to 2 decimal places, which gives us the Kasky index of 1.88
